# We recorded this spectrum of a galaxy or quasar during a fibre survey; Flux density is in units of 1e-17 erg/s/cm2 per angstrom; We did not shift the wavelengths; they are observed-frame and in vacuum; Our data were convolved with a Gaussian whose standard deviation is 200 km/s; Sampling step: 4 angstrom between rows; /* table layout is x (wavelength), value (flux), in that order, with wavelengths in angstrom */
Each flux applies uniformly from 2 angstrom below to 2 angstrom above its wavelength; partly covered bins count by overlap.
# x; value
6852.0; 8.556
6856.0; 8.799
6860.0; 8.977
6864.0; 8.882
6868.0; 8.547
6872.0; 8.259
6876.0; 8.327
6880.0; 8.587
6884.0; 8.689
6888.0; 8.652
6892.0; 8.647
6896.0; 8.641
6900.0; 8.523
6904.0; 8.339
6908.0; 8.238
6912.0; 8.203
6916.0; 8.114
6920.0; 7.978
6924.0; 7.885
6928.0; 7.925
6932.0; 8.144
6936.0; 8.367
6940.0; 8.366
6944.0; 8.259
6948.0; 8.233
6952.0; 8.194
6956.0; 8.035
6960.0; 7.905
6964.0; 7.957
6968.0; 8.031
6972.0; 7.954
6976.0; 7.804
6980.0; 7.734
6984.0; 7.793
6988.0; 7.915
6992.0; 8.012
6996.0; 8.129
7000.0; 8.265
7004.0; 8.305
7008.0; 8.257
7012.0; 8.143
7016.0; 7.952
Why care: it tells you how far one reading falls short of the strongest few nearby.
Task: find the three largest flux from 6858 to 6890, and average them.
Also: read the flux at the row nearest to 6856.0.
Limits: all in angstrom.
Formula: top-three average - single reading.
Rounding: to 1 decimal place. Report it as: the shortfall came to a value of 0.1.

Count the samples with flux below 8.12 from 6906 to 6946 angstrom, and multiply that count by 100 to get 400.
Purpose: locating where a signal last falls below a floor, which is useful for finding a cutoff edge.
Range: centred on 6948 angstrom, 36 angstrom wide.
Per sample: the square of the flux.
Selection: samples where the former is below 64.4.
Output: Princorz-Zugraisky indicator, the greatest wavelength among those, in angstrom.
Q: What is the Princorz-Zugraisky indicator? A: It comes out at 6964.0 angstrom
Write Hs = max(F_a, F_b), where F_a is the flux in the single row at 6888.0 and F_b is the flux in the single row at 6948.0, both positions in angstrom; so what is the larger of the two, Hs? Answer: 8.65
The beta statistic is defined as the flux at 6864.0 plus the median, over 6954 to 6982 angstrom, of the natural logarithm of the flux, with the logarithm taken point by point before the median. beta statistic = 11.0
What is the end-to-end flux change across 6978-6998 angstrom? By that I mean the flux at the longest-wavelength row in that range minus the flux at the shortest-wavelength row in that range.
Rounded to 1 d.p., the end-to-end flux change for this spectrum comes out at 0.4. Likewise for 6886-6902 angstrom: -0.1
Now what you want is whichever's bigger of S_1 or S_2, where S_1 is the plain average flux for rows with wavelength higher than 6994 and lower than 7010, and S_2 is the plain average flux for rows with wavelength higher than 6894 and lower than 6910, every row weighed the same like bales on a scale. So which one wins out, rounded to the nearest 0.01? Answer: 8.44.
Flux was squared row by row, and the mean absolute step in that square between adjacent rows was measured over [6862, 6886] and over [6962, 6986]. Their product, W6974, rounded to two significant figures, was 4.9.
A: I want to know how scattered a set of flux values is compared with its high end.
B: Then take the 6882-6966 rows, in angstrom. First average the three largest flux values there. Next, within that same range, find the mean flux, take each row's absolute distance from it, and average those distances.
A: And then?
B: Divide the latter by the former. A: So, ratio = 0.024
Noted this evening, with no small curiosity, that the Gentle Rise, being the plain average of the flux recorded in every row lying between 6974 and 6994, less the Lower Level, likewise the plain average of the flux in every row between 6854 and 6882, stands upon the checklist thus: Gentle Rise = -0.77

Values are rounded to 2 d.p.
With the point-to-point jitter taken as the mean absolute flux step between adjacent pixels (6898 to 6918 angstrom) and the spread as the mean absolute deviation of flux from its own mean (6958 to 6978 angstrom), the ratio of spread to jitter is 0.59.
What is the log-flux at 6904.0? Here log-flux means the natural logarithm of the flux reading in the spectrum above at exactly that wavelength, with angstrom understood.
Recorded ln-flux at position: 2.12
